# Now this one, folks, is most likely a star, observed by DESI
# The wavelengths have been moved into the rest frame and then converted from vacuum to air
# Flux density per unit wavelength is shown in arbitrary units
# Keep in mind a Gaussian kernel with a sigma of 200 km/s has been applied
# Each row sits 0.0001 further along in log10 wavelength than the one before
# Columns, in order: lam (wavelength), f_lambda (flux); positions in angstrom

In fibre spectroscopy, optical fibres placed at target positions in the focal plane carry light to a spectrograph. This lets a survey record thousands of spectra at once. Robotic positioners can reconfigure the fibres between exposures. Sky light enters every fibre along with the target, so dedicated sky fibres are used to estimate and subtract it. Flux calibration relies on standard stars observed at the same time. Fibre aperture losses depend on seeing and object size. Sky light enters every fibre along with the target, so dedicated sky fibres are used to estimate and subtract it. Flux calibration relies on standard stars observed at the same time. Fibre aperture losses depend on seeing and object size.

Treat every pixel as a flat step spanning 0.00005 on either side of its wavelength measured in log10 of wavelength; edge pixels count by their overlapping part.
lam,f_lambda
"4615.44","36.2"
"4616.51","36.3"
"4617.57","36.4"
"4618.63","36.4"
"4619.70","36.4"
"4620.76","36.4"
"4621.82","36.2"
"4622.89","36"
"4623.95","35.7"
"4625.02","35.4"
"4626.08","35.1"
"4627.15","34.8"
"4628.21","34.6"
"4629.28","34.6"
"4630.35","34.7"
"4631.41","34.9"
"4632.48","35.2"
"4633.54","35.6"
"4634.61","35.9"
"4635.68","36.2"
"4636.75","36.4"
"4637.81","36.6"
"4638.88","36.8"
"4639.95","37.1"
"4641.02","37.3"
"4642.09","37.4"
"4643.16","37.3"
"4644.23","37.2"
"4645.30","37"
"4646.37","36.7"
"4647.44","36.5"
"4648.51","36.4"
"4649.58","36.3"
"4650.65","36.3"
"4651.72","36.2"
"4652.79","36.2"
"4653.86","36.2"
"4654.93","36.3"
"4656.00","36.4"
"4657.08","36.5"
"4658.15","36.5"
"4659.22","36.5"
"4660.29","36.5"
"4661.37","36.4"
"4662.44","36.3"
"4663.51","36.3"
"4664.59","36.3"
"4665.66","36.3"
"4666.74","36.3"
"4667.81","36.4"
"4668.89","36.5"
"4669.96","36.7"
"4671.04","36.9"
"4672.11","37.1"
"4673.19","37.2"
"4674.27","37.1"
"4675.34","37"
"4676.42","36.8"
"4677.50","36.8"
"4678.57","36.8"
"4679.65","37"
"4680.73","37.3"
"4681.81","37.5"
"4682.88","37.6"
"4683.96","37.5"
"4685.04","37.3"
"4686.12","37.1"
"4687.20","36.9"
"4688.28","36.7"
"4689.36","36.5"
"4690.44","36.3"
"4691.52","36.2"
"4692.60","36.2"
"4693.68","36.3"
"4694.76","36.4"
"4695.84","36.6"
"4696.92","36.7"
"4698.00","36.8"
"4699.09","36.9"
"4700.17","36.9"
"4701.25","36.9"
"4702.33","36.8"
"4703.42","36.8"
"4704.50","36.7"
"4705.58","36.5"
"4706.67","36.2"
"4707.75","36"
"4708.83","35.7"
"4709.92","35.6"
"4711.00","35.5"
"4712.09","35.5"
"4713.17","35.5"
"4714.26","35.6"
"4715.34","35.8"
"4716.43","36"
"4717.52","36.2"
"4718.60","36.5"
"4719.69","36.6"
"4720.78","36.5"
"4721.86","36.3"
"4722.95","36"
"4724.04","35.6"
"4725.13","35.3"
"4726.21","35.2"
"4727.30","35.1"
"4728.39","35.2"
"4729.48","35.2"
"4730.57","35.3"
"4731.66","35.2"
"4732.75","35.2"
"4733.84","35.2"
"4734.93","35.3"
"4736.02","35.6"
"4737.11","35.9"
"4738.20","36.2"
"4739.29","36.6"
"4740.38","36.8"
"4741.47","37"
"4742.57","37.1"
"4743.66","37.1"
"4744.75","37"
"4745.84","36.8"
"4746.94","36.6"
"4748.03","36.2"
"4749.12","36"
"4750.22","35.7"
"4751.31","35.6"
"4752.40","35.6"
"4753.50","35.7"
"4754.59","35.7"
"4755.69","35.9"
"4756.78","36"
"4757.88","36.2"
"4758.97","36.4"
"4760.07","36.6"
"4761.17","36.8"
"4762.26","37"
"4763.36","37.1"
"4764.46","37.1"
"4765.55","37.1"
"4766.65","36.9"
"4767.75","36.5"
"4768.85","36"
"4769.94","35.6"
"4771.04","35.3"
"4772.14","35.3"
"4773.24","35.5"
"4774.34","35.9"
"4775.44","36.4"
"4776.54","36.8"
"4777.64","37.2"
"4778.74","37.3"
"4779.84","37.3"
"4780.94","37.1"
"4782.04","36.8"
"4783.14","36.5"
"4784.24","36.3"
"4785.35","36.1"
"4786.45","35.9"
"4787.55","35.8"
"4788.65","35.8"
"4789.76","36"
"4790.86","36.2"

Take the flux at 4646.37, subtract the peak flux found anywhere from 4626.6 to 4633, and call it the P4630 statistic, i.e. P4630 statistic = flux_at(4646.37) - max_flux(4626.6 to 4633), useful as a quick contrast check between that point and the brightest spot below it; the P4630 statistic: 1.5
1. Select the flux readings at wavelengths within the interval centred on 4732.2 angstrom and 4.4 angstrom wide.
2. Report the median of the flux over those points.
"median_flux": 35.2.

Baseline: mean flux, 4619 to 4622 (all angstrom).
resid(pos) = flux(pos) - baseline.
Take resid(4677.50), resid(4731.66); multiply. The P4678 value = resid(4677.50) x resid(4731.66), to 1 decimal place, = -0.5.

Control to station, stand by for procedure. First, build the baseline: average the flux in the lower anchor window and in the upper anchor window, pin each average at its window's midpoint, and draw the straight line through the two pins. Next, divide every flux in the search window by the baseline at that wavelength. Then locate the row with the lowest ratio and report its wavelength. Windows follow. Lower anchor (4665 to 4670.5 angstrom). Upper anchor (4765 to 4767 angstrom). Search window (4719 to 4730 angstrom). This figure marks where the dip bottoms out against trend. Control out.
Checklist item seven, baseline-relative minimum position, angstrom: 4727.30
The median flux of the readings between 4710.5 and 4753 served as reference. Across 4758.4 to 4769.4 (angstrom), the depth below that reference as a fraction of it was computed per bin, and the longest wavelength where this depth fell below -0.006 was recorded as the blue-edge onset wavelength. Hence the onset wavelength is 4767.75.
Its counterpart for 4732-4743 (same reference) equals 4742.57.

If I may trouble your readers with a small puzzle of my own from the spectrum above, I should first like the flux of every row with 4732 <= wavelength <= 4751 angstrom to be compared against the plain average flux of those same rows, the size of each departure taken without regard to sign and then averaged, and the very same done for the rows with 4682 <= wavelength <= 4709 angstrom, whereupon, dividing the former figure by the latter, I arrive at 1.7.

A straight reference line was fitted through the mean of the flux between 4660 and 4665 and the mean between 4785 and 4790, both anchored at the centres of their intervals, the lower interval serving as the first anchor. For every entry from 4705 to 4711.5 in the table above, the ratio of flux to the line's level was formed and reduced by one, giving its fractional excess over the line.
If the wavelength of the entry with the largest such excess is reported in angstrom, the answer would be 4705.58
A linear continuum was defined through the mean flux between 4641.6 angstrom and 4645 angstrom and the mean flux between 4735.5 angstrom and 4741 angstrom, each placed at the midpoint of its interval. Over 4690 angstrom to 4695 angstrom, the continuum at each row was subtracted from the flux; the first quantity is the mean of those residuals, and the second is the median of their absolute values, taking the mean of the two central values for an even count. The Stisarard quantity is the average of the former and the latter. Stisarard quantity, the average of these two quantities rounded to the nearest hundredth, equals 0.00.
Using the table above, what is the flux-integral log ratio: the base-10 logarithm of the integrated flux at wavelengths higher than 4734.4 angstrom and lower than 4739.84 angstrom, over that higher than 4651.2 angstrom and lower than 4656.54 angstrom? 0.004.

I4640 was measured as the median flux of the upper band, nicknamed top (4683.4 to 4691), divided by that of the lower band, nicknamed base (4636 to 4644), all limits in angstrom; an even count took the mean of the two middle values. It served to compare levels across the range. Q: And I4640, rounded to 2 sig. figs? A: 0.99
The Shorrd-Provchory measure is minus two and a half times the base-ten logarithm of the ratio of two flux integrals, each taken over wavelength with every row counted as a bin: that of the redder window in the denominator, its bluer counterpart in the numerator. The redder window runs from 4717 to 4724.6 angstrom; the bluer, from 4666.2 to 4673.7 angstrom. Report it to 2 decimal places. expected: 0.00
